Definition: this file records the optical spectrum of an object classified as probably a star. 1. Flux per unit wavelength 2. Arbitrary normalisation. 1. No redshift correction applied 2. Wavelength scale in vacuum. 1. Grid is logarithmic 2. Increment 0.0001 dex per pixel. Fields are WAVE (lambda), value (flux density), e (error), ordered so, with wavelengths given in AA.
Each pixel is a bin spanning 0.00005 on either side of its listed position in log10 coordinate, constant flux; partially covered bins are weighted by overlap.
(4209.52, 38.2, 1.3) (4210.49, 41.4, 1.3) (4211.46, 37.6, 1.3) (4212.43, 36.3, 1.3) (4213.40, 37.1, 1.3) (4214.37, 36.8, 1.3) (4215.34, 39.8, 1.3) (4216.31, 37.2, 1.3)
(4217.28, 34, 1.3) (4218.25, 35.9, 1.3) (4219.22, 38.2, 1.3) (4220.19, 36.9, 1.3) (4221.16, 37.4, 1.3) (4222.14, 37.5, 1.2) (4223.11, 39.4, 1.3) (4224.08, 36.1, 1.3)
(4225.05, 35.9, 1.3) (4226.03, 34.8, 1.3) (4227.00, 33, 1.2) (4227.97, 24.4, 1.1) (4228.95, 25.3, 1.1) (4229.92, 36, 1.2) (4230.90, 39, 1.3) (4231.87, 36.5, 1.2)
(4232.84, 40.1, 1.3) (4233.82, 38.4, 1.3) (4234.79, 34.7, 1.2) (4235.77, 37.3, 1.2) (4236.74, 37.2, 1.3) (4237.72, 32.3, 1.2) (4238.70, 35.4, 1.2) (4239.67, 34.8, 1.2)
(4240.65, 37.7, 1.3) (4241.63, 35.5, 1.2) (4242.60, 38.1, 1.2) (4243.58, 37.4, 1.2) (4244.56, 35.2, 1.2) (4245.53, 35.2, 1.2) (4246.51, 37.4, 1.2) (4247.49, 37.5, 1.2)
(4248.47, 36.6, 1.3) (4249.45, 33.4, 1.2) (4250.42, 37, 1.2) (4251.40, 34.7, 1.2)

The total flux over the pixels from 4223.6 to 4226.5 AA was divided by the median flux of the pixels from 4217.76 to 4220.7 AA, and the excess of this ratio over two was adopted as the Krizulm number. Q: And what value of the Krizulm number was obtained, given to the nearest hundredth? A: 0.89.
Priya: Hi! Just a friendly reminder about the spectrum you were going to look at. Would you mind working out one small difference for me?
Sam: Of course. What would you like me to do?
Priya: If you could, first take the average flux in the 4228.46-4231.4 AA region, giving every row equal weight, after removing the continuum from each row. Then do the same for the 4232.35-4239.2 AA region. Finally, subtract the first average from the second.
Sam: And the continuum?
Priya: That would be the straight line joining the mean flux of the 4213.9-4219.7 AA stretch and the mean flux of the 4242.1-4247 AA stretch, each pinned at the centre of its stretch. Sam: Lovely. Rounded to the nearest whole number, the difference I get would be 3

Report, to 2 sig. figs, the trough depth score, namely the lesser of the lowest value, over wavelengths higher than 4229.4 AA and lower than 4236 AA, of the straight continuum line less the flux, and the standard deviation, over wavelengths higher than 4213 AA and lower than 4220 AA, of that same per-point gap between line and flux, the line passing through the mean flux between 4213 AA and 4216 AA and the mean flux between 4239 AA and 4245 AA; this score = -3.2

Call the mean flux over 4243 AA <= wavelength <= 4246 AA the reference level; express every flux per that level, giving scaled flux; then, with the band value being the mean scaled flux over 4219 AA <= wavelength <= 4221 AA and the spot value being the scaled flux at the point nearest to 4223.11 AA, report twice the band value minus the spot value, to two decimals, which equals 0.99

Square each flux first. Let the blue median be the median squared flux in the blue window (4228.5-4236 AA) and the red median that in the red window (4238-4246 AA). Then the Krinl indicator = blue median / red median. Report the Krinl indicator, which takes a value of 1.08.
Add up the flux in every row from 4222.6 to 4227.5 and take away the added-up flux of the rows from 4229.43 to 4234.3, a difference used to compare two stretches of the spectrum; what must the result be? -11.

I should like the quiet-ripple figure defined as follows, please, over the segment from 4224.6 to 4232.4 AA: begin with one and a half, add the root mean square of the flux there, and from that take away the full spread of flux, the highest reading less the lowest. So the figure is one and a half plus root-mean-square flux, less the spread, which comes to 20.4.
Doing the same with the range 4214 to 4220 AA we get 32.7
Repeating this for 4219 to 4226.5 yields 33.9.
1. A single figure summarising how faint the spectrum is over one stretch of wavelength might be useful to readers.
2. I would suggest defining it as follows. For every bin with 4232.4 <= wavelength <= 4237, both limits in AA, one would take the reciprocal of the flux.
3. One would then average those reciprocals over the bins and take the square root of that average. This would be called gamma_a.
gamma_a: 0.163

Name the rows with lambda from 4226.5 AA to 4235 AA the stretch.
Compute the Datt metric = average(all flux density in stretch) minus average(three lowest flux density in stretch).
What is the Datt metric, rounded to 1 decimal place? 6.6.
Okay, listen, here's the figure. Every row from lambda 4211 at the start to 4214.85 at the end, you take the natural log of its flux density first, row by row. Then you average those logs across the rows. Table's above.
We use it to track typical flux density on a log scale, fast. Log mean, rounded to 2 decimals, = 3.61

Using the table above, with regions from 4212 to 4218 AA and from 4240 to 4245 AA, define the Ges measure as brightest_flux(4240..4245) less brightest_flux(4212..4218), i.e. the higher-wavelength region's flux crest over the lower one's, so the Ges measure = -1.7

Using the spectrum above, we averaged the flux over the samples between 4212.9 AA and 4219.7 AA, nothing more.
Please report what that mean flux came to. 37.0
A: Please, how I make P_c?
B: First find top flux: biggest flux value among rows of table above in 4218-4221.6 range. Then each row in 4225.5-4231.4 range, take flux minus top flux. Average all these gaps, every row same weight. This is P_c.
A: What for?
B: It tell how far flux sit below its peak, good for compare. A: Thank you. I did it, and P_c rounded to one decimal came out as -6.1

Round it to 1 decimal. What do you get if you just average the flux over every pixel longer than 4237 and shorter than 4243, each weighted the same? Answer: 35.6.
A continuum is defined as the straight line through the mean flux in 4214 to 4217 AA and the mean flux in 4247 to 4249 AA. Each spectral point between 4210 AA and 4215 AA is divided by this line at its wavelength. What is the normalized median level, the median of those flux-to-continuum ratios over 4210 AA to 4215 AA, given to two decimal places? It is 0.98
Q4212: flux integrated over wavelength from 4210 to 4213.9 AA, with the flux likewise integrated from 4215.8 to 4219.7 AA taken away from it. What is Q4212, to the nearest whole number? 7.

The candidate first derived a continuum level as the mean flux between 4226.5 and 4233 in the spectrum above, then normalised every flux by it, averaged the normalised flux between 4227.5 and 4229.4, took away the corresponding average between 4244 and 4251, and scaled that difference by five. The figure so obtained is -1.7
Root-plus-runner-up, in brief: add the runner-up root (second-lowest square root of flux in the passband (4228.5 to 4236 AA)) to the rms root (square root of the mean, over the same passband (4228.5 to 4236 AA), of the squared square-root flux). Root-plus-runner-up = 11.9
